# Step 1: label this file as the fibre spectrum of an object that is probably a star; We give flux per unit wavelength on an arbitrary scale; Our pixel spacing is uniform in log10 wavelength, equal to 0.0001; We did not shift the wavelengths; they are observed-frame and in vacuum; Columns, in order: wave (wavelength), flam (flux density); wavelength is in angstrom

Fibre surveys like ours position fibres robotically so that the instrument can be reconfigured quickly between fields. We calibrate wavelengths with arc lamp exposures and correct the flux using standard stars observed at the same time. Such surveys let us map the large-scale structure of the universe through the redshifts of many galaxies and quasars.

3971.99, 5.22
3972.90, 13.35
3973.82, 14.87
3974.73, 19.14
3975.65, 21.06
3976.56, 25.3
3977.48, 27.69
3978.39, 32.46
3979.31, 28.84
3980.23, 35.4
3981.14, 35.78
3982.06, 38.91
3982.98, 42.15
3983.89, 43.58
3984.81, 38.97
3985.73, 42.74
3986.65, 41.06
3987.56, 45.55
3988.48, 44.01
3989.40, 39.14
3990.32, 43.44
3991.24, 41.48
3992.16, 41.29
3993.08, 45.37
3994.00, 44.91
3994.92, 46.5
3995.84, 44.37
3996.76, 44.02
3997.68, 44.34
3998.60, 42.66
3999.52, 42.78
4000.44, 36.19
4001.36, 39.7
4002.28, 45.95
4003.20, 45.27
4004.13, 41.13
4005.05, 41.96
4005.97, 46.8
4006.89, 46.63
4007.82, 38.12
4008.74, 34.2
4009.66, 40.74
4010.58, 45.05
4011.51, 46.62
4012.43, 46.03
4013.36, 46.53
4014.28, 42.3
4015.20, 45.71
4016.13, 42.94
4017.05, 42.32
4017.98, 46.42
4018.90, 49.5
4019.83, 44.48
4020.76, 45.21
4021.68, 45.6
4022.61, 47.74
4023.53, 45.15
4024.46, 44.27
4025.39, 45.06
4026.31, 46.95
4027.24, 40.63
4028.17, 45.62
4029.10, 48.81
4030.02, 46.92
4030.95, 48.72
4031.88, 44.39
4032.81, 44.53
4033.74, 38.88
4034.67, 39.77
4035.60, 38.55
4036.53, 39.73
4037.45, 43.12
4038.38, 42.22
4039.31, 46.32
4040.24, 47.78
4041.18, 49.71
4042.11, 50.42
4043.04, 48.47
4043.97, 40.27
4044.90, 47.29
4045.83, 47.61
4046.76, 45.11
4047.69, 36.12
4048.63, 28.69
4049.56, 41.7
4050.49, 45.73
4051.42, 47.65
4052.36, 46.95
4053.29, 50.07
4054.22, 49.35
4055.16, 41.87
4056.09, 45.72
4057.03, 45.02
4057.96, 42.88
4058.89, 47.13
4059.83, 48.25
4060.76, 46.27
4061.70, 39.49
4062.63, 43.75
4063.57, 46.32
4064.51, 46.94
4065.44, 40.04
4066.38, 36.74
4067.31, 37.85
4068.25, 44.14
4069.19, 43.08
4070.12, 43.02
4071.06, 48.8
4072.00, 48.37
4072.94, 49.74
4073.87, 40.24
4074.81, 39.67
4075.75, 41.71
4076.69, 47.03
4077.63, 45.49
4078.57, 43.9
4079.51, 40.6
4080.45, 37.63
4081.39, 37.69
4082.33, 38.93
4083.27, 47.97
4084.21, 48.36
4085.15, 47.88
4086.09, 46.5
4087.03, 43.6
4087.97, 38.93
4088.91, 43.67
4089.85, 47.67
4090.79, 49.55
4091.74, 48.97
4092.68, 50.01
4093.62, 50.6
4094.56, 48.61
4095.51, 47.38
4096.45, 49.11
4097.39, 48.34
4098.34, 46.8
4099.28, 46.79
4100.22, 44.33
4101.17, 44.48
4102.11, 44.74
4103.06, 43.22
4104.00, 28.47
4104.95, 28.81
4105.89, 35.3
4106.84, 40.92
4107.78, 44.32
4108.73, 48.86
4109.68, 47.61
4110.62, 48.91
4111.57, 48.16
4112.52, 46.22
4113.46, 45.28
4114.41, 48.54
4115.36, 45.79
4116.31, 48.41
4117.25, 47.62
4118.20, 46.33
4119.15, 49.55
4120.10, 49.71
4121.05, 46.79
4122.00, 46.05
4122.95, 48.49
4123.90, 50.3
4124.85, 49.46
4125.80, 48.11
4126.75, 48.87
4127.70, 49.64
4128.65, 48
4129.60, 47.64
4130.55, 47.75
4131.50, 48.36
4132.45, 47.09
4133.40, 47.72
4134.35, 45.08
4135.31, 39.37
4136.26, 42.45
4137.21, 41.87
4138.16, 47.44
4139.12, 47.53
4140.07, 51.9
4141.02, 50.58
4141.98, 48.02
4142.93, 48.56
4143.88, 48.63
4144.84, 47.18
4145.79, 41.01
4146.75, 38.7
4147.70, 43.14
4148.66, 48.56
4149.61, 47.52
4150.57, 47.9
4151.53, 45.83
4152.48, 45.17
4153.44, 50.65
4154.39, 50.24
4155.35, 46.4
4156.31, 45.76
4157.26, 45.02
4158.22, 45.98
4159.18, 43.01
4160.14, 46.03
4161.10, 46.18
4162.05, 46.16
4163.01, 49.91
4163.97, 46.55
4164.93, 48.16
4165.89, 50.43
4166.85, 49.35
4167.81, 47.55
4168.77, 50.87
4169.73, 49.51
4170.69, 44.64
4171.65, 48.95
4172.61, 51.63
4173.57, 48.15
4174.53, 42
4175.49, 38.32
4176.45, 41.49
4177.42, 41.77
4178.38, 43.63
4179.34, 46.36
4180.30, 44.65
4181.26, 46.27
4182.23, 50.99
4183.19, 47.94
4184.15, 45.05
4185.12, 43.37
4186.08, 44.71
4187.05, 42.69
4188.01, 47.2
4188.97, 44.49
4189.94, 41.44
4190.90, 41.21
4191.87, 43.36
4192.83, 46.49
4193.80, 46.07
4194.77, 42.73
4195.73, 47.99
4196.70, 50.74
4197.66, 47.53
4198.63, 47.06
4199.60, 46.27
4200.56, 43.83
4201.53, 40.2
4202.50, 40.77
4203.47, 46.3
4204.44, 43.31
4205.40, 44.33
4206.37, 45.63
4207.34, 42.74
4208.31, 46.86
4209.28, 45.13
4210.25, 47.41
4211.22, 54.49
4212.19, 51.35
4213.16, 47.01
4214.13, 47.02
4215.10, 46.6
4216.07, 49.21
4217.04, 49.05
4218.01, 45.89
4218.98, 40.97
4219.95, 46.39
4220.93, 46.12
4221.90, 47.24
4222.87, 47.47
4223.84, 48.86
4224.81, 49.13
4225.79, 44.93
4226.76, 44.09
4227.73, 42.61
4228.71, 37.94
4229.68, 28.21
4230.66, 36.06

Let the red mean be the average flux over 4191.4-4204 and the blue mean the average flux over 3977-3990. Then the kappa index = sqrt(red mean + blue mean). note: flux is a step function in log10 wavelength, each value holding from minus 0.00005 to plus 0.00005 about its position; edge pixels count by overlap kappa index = 9.1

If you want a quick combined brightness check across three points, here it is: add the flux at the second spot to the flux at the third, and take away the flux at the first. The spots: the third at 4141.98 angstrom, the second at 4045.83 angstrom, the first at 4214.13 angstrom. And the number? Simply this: 49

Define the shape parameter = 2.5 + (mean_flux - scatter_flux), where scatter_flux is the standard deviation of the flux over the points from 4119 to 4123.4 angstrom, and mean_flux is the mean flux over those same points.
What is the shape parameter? 49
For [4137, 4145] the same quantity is 48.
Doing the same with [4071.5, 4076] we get 42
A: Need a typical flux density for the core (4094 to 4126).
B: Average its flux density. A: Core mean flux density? 45.6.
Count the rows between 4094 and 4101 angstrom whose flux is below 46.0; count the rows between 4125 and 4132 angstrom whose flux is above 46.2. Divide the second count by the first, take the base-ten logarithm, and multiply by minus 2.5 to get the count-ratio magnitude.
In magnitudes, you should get -2.1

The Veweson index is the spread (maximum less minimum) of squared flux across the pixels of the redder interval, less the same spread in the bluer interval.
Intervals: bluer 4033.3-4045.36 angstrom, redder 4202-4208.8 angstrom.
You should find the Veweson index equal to -522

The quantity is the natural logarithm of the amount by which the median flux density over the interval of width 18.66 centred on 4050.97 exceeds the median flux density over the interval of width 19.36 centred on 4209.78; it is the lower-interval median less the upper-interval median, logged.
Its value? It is -1.4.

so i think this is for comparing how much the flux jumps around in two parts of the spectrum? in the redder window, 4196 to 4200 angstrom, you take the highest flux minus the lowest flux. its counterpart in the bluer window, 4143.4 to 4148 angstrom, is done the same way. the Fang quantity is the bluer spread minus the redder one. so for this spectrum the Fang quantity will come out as 5.5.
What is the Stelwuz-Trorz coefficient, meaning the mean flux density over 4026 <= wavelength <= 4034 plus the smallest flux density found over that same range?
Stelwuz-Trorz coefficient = 84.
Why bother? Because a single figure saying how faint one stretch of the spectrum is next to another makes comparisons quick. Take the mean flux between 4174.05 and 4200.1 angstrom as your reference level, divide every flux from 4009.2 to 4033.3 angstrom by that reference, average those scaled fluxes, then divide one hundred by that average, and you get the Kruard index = 99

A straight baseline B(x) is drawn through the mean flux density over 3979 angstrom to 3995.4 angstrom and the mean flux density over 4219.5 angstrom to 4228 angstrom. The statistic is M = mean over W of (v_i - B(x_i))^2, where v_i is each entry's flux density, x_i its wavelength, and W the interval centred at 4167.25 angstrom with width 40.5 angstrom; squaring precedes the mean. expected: 11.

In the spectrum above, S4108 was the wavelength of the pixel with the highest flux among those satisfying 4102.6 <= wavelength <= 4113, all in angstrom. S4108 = 4110.62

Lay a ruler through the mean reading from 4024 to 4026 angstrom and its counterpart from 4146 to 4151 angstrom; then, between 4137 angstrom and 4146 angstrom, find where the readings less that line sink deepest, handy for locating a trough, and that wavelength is 4145.79 angstrom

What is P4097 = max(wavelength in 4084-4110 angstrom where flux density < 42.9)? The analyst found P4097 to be 4106.84 angstrom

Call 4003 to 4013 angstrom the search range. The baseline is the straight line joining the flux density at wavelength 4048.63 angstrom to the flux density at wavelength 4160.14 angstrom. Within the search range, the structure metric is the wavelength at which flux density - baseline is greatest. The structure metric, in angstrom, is 4005.97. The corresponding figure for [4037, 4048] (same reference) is 4042.11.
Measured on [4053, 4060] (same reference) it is 4053.29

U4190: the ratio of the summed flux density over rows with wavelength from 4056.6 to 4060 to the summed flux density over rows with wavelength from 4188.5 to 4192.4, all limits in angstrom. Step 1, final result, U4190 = 1.07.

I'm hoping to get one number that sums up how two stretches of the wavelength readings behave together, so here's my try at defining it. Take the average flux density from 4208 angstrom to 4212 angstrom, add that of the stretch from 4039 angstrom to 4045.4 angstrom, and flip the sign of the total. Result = -96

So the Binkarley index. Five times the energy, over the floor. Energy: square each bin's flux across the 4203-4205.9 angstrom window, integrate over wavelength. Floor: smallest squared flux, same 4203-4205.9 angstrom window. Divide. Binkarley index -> 15.4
